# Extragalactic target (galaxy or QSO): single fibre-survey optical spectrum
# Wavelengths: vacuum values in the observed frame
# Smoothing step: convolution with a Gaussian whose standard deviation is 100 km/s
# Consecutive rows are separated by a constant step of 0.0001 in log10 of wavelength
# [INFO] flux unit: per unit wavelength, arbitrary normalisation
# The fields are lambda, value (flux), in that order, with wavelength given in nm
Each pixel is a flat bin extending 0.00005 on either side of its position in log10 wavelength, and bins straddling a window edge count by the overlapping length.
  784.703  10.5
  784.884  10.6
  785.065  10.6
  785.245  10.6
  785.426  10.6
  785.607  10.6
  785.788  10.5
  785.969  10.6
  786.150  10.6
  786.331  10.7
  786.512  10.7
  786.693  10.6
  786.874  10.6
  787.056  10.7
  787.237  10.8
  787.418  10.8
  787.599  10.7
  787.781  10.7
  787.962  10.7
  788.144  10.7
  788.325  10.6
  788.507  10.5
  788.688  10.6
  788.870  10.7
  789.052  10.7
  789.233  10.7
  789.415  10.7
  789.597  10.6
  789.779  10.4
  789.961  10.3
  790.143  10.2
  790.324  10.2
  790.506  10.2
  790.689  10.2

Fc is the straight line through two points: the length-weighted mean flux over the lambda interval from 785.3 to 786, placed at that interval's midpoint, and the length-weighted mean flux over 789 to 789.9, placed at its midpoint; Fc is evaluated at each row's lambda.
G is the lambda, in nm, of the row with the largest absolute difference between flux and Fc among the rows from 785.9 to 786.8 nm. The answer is 786.331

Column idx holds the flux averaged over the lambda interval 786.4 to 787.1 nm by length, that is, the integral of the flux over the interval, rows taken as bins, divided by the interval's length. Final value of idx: 10.6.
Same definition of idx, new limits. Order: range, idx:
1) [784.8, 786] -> 10.6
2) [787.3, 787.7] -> 10.8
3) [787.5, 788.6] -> 10.7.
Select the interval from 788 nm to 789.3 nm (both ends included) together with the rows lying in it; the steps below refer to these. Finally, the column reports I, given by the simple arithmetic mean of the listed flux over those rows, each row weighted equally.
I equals 10.6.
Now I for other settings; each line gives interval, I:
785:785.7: 10.6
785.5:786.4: 10.6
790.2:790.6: 10.2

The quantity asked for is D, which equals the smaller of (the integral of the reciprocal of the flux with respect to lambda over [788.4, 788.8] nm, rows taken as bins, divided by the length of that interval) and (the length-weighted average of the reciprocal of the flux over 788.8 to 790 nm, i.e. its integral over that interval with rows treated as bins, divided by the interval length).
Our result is 0.0944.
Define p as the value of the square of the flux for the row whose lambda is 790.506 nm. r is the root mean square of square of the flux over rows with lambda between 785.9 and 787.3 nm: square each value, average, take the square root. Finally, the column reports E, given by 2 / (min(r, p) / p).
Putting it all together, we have 2.00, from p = 104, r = 114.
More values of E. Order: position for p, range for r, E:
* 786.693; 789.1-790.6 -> 2.07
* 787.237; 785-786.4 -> 2.08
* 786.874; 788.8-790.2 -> 2.02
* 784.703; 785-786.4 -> 2.00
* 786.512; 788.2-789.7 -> 2.02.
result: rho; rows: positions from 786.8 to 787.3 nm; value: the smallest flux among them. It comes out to 10.6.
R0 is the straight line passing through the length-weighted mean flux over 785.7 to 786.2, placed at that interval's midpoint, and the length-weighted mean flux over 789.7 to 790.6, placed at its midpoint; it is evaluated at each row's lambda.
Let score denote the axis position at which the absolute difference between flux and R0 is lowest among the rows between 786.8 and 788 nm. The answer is 786.874 nm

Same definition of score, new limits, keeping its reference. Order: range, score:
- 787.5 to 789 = 788.507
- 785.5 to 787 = 785.607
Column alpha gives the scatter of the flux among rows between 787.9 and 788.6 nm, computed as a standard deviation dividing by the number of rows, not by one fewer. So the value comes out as 0.08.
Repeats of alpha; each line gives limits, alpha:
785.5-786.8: 0.06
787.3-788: 0.04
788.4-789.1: 0.08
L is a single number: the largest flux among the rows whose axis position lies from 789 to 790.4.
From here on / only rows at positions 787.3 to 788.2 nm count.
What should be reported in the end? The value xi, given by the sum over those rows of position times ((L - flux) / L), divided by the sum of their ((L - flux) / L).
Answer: 787.42 nm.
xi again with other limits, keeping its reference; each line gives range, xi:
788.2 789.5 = 788.51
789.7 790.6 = 790.18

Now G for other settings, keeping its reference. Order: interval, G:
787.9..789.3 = 787.962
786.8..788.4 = 787.237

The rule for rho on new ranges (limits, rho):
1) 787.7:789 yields 10.5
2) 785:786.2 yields 10.5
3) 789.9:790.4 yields 10.2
